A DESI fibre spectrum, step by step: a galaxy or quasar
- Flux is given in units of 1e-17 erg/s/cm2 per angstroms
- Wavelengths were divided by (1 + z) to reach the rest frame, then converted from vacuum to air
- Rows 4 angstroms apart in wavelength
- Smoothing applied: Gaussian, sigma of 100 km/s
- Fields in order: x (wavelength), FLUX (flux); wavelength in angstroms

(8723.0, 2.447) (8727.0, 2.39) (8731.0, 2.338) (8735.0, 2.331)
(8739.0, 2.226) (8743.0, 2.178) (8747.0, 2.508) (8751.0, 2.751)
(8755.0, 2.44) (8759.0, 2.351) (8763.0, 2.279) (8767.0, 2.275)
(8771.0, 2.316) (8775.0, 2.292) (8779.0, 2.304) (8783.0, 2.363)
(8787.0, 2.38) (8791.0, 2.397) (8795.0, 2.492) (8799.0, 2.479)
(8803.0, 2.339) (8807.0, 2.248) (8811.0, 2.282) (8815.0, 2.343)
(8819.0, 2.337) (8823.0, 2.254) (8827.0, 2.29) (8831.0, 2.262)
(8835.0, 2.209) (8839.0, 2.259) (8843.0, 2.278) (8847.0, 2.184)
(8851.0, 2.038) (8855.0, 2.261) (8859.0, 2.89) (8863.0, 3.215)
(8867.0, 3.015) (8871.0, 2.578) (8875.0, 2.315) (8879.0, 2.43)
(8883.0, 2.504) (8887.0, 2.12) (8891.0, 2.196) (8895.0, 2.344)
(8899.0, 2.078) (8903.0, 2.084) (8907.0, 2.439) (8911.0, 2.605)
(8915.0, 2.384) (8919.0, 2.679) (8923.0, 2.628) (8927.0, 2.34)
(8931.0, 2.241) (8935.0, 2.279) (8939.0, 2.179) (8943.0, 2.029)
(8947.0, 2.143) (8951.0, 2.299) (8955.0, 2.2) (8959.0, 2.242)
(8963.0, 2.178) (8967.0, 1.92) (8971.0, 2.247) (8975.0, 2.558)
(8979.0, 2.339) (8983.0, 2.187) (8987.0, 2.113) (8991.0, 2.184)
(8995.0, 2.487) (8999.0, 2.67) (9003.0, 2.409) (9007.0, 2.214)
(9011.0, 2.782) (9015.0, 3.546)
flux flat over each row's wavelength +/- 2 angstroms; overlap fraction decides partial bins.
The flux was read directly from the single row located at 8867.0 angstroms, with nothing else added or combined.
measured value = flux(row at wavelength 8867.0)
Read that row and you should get 3.015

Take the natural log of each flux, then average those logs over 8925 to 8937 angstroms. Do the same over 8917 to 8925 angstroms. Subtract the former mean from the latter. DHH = 0.149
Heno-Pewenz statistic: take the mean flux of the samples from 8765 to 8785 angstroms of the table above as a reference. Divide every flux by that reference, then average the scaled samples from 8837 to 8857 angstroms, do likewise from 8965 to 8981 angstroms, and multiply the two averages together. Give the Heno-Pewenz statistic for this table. 0.94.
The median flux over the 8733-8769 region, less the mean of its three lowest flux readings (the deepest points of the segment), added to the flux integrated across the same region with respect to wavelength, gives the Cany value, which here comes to 85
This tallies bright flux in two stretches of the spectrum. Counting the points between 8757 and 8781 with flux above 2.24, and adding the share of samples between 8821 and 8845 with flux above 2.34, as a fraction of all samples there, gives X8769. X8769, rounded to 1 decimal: 6.0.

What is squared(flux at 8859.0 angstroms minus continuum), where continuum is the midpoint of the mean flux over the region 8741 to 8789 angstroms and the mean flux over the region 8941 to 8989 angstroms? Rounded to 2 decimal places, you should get 0.36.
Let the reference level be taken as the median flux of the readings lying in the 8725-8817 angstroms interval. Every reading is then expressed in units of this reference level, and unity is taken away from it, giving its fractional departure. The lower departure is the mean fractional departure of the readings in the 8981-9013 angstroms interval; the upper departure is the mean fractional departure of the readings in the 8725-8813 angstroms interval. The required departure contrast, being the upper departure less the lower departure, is -0.01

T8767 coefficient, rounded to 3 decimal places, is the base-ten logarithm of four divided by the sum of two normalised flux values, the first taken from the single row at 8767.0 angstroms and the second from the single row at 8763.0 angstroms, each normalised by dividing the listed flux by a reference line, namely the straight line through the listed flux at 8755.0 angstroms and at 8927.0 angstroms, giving 0.330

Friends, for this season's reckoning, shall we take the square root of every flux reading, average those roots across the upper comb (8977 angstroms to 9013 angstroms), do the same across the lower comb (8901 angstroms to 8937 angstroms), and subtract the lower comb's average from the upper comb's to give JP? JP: -0.011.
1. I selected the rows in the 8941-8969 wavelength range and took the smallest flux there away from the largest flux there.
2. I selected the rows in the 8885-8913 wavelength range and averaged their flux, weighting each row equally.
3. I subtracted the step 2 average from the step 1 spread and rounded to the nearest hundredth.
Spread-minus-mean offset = -1.89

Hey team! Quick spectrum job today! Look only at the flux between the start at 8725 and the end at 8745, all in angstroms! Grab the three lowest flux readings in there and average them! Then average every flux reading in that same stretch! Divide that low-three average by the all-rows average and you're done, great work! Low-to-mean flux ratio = 0.979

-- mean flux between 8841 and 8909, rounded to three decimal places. 2.410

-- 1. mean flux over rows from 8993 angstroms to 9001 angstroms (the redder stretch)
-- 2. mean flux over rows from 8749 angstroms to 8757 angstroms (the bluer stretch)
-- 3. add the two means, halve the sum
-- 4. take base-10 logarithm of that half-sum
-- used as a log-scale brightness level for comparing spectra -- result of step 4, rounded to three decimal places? 0.413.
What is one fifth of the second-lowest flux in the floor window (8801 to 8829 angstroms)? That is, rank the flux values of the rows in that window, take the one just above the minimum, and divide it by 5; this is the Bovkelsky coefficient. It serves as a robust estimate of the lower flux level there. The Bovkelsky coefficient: 0.451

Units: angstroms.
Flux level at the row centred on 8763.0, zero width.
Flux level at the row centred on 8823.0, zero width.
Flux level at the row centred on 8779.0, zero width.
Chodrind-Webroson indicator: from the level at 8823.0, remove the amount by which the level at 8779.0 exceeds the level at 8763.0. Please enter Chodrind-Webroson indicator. 2.23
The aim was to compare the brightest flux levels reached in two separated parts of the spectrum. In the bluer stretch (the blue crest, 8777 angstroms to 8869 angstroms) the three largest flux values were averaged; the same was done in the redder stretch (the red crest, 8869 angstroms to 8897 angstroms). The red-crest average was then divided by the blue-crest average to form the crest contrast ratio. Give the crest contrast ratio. 0.82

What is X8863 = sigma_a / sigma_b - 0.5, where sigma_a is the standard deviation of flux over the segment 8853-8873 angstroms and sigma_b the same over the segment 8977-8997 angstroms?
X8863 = 2.0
